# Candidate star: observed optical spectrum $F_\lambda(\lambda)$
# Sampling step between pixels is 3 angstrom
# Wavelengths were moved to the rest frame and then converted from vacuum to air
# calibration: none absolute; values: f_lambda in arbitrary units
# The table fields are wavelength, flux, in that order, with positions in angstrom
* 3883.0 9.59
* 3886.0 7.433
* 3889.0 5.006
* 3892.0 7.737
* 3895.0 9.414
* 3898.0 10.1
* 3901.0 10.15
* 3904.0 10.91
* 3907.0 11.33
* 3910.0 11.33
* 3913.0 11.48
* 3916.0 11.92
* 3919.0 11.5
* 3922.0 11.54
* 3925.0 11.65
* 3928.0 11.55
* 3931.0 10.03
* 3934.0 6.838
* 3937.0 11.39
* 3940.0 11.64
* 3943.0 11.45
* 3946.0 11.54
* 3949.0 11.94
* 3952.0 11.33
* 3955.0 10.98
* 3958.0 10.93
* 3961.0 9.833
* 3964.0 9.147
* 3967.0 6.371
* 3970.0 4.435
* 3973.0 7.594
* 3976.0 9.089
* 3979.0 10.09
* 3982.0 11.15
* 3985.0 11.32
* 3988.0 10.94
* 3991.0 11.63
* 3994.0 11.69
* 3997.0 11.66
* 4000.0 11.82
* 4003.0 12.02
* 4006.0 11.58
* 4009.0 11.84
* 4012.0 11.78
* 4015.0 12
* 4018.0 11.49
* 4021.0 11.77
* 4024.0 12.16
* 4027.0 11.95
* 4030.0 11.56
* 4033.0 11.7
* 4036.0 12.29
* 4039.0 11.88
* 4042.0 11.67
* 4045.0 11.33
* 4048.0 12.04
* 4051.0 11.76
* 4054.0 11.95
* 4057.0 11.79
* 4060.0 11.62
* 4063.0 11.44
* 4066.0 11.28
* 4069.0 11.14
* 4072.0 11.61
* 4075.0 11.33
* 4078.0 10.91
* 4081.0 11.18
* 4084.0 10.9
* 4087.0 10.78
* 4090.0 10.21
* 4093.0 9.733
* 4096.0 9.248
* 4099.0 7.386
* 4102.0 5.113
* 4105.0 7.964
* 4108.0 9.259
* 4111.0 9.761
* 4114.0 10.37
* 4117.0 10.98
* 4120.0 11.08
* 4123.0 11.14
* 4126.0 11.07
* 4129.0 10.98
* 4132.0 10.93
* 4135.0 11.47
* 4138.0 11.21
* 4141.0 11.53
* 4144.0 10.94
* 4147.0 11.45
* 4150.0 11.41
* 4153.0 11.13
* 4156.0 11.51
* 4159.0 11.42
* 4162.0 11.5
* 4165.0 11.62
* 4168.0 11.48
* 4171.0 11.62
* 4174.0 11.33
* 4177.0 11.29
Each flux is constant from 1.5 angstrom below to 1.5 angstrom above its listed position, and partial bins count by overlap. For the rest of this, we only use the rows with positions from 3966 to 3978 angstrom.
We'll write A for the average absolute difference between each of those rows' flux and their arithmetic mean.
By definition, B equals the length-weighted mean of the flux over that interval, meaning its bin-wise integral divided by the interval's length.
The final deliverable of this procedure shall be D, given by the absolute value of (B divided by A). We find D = 5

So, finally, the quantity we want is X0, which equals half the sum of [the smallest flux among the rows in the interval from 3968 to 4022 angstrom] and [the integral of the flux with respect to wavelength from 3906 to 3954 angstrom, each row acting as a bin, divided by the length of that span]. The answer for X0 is 7.8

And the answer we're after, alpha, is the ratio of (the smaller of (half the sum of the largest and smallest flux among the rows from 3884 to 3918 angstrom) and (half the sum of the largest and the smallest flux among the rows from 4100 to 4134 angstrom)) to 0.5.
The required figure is 16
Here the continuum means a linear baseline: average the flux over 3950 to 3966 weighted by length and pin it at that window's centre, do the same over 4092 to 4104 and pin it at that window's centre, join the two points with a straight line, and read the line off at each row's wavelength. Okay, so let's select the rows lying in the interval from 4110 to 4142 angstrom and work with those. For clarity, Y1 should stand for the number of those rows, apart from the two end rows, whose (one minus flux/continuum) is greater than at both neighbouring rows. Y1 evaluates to 2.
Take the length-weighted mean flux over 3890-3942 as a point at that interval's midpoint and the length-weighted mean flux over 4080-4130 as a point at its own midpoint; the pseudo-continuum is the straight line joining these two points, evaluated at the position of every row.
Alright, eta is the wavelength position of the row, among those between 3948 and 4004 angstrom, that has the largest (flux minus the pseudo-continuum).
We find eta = 4003.0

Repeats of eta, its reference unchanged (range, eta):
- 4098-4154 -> 4141.0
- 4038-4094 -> 4048.0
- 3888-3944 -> 3916.0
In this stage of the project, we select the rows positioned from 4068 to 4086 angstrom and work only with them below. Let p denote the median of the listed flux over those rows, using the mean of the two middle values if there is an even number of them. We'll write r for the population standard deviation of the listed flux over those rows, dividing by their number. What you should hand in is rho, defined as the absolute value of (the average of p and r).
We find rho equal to 5.7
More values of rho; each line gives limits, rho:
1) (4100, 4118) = 5.7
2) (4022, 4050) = 6.1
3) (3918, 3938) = 6.6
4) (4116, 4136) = 5.6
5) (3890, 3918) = 6.1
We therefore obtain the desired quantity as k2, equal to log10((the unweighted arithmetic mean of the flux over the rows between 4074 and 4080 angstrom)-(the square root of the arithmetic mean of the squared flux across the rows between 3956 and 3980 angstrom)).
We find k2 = 0.4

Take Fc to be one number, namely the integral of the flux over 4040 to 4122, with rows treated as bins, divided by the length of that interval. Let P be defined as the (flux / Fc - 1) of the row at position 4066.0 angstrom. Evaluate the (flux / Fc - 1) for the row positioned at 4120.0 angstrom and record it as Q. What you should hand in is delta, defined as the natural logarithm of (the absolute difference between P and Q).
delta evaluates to -4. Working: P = 0.072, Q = 0.05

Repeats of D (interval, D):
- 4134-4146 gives 53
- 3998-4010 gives 100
